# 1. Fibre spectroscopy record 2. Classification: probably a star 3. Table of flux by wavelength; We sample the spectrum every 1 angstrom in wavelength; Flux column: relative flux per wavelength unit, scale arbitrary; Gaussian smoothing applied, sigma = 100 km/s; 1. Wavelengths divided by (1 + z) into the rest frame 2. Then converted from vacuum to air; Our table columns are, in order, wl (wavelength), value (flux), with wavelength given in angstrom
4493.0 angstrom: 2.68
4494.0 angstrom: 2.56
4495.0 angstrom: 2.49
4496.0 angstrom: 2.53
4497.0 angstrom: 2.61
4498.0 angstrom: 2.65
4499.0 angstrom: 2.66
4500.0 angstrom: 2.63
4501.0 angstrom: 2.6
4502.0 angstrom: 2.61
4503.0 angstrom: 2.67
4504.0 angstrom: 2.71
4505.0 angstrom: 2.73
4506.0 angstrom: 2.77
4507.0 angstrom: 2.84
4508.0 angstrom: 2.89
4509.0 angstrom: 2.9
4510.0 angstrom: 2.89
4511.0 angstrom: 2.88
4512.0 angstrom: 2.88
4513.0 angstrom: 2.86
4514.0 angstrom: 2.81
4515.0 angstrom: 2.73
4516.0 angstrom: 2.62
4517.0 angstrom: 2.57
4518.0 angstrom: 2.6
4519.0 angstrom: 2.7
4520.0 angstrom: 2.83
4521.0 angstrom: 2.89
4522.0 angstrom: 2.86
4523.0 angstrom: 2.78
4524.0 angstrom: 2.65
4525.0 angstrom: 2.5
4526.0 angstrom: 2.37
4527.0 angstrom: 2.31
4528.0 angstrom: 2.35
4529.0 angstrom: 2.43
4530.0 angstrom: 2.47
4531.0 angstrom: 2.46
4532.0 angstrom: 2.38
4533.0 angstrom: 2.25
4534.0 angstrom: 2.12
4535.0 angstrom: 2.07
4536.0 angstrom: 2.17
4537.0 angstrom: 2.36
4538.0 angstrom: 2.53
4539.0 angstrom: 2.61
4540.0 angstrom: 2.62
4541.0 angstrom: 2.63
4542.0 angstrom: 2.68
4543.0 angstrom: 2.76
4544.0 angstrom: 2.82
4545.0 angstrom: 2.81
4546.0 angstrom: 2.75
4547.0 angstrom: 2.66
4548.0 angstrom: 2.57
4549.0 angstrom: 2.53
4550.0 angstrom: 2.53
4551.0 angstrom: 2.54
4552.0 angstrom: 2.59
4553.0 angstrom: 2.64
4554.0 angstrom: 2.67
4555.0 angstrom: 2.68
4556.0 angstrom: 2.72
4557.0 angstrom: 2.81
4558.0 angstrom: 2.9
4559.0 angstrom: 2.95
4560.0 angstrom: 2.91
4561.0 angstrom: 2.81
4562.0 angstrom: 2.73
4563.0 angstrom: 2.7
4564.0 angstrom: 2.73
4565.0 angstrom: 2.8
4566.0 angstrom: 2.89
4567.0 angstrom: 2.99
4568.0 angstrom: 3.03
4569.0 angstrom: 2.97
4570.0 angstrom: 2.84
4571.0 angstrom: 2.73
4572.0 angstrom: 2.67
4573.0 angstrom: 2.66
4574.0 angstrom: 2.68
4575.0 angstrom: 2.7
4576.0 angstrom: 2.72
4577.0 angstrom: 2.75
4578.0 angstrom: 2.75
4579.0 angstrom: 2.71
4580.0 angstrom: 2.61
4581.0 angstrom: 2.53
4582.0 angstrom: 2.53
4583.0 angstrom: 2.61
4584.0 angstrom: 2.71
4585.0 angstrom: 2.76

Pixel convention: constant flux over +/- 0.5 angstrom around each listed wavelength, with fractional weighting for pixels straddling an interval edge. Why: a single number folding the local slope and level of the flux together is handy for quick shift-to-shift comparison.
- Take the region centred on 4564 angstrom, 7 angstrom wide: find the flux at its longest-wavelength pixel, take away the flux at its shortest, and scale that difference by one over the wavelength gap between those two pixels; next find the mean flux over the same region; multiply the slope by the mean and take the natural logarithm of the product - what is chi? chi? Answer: -2.5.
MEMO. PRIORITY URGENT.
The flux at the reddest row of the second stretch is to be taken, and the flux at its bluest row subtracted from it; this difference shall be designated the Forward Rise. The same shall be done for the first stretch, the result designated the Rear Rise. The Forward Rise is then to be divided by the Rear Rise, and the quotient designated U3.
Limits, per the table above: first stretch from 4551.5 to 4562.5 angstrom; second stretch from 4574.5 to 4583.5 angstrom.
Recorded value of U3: -0.6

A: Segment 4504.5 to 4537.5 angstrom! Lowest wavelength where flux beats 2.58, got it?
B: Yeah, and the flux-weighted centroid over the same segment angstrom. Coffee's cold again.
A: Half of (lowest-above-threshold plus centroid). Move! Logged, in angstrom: 4512.6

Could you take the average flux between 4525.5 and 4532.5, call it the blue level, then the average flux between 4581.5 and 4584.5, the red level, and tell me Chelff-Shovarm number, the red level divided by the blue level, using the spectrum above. 1.09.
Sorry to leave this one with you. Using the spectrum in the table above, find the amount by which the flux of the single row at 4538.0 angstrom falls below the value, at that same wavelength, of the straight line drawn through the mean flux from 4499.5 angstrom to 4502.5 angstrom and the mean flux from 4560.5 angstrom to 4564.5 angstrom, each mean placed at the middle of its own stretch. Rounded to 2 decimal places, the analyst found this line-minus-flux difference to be 0.16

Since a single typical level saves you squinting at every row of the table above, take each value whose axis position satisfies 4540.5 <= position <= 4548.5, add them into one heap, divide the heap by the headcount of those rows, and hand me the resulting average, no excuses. 2.71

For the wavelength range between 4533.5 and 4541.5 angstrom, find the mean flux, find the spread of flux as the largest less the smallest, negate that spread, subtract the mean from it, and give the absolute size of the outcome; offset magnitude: 2.95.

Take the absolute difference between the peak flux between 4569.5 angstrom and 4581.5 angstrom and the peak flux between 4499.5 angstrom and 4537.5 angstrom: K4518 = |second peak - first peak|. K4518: 0.060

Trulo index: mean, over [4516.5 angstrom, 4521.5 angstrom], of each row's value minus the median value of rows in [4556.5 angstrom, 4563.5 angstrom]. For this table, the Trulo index -0.09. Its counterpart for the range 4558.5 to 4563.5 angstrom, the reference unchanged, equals 0.01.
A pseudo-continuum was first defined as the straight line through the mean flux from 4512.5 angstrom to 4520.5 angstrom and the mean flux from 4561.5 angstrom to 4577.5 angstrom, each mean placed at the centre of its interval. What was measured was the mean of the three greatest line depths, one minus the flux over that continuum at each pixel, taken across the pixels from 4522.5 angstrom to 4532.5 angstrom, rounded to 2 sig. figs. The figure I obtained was 0.14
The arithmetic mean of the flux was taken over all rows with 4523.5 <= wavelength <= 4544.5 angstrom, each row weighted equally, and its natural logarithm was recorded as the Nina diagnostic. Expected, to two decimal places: 0.90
